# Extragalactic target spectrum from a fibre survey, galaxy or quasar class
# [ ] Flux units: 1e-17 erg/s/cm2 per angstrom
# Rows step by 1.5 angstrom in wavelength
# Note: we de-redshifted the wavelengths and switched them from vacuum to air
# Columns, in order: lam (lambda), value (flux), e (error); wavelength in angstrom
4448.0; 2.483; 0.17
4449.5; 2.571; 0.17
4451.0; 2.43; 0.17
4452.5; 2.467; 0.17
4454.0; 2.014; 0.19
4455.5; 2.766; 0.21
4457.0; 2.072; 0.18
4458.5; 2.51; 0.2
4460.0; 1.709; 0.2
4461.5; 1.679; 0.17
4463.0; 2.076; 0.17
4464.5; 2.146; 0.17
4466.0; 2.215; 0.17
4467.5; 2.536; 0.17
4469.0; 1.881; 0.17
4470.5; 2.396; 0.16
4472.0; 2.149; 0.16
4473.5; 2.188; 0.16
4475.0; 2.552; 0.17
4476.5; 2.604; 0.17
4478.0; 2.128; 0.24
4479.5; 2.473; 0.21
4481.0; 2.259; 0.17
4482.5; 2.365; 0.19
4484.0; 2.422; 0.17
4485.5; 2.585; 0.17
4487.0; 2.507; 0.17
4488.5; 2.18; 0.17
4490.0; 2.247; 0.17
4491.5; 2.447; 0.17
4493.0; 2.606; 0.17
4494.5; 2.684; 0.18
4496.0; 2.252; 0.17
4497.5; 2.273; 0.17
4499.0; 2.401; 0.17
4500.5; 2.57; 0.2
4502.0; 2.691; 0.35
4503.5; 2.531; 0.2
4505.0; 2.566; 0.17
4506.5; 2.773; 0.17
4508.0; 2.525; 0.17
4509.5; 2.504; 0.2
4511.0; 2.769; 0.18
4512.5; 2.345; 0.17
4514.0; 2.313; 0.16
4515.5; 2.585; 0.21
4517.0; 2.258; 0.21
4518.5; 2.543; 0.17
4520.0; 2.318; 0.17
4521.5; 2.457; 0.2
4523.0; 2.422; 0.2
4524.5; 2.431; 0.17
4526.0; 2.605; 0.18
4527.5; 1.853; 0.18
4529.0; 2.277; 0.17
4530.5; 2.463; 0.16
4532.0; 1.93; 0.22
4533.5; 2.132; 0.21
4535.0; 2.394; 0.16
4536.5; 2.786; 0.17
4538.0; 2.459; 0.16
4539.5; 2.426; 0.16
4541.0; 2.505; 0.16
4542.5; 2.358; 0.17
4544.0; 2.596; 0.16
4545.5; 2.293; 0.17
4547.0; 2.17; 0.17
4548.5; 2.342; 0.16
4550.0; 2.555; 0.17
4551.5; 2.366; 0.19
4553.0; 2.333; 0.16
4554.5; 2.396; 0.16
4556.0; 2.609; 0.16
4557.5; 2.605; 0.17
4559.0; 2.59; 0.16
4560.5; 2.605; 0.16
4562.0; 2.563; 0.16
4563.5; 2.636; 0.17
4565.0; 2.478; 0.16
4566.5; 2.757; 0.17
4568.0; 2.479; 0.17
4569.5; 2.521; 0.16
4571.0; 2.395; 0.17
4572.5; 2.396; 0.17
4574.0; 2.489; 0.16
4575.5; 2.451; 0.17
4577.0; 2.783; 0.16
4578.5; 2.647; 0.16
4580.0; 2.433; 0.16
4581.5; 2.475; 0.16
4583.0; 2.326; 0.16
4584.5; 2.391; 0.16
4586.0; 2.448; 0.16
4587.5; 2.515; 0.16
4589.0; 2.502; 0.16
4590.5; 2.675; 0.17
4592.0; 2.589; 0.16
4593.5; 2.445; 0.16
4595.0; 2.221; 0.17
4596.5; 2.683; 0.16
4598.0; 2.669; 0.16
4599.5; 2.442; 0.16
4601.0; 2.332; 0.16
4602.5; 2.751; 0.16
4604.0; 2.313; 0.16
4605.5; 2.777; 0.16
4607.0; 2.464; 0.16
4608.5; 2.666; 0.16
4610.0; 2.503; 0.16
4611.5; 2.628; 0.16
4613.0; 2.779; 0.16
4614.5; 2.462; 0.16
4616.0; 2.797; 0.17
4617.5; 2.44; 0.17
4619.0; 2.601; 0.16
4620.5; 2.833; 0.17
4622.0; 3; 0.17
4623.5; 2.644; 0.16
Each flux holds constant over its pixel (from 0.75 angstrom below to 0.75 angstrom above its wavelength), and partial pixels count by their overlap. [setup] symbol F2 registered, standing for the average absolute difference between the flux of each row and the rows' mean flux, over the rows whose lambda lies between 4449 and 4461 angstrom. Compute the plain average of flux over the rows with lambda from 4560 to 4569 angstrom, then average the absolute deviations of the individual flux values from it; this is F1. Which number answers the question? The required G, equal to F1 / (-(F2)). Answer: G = -0.28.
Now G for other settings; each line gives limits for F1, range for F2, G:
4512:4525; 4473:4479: -0.42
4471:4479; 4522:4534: -0.93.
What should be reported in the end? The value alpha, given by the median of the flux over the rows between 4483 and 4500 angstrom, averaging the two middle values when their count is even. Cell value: 2.42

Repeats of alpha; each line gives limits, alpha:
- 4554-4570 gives 2.59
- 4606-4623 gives 2.63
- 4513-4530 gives 2.42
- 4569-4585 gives 2.45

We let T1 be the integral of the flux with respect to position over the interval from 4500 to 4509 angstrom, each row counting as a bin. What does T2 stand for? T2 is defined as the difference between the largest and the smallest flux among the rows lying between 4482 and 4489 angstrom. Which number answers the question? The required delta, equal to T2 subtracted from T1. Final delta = 23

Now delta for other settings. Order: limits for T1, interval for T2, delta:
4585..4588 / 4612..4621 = 7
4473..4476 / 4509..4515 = 7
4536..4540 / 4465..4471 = 10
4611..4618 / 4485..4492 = 18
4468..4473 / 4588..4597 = 10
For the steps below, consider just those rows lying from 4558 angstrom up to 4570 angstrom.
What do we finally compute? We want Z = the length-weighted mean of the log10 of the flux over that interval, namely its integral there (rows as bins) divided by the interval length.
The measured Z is 0.411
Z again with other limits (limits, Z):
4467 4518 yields 0.384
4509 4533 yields 0.374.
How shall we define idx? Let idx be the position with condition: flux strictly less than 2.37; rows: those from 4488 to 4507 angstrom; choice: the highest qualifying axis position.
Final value 4497.5 angstrom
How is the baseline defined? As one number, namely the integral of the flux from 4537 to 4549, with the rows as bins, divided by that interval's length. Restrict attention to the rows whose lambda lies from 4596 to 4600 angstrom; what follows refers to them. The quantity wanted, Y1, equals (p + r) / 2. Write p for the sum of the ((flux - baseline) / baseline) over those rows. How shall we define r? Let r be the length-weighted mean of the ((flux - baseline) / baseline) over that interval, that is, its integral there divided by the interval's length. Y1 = 0.16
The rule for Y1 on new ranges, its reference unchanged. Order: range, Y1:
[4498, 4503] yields 0.12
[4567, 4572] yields 0.05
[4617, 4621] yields 0.18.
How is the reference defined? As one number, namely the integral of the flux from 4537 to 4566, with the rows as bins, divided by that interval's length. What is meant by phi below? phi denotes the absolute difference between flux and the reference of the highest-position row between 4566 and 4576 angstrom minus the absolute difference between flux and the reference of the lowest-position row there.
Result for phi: -0.26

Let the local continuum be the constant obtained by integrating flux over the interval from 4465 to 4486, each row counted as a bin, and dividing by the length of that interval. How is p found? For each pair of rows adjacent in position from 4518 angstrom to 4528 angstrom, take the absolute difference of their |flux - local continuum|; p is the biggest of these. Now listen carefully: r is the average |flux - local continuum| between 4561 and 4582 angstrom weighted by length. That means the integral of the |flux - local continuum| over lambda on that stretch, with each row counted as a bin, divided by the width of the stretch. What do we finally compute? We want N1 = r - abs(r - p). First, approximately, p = 0.21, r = 0.20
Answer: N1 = 0.20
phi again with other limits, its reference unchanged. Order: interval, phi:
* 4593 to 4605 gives 0.13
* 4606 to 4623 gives 0.52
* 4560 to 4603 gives 0.15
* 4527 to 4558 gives -0.49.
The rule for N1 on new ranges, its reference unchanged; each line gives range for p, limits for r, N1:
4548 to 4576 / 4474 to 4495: 0.06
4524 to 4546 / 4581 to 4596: -0.12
